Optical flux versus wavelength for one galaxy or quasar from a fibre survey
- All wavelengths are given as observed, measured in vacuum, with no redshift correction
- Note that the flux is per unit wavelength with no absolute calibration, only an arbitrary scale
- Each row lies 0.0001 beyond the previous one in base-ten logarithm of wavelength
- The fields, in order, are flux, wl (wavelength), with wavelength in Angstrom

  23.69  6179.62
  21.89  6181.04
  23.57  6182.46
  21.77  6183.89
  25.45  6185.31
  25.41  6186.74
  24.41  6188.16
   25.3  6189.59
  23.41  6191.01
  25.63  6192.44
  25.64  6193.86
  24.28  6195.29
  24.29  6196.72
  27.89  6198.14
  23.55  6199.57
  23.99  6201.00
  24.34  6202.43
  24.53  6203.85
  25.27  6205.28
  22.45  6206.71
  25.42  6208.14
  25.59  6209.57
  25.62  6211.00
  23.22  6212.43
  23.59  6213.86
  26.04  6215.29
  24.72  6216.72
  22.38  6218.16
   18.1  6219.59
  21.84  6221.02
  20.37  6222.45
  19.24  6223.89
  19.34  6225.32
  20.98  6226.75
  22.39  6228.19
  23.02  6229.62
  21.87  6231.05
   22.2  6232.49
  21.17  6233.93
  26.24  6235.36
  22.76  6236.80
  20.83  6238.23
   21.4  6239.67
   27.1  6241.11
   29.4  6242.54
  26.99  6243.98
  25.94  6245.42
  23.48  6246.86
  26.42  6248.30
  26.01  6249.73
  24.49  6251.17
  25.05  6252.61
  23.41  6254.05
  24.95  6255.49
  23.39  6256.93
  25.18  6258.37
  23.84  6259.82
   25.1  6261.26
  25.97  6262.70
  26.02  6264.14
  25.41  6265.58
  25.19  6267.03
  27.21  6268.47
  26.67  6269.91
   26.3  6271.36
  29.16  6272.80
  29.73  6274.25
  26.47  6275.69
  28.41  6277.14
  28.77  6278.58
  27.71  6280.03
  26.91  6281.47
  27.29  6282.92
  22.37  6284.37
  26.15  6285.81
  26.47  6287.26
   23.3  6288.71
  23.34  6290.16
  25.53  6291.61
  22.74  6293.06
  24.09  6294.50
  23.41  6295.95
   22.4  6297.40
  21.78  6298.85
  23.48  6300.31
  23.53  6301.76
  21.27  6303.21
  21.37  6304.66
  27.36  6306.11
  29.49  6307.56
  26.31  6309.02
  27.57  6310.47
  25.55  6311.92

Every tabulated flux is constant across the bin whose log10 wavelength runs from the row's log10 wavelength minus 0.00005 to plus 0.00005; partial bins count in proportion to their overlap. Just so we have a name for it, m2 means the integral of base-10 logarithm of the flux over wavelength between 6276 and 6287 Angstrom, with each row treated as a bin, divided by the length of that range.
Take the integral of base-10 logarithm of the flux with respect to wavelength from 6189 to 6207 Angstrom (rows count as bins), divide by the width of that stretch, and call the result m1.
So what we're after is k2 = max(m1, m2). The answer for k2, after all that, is 1.43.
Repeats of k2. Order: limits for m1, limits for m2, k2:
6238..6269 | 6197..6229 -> 1.40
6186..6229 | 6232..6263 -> 1.39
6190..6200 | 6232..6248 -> 1.40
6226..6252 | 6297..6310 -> 1.38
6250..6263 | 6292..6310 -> 1.39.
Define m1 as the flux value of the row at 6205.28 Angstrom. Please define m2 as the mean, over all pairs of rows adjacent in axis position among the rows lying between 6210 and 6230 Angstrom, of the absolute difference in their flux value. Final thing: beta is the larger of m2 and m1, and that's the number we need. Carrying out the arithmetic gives 25.3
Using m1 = 25.27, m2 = 1.8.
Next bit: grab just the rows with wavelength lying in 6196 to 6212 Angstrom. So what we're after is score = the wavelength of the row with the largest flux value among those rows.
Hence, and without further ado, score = 6198.14 Angstrom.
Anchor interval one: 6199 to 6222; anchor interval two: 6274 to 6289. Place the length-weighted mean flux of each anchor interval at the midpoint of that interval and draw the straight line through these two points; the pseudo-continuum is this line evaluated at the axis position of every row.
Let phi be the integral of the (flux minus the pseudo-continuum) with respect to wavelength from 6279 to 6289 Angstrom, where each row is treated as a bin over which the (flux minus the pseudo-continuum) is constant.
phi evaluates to -9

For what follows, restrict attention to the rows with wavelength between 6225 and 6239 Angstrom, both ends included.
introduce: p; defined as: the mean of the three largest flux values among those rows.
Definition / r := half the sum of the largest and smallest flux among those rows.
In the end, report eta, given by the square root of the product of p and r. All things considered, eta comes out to 23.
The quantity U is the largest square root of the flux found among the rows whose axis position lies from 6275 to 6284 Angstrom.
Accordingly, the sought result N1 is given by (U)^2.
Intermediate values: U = 5.36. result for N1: 28.8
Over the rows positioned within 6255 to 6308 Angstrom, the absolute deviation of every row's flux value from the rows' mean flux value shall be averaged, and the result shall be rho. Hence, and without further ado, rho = 1.92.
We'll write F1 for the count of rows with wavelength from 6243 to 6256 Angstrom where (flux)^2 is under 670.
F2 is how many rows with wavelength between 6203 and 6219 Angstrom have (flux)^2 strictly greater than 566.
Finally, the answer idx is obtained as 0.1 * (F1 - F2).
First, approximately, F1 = 5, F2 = 7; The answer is -0.20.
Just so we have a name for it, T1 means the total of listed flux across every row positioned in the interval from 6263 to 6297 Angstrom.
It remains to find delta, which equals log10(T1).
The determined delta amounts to 2.8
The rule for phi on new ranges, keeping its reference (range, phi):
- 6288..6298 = -36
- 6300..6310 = -29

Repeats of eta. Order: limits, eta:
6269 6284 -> 29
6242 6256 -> 27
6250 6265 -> 25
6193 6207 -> 26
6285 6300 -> 25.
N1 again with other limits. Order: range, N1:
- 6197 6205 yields 27.9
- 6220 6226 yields 21.8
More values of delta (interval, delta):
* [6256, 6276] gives 2.6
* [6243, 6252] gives 2.2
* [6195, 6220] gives 2.6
